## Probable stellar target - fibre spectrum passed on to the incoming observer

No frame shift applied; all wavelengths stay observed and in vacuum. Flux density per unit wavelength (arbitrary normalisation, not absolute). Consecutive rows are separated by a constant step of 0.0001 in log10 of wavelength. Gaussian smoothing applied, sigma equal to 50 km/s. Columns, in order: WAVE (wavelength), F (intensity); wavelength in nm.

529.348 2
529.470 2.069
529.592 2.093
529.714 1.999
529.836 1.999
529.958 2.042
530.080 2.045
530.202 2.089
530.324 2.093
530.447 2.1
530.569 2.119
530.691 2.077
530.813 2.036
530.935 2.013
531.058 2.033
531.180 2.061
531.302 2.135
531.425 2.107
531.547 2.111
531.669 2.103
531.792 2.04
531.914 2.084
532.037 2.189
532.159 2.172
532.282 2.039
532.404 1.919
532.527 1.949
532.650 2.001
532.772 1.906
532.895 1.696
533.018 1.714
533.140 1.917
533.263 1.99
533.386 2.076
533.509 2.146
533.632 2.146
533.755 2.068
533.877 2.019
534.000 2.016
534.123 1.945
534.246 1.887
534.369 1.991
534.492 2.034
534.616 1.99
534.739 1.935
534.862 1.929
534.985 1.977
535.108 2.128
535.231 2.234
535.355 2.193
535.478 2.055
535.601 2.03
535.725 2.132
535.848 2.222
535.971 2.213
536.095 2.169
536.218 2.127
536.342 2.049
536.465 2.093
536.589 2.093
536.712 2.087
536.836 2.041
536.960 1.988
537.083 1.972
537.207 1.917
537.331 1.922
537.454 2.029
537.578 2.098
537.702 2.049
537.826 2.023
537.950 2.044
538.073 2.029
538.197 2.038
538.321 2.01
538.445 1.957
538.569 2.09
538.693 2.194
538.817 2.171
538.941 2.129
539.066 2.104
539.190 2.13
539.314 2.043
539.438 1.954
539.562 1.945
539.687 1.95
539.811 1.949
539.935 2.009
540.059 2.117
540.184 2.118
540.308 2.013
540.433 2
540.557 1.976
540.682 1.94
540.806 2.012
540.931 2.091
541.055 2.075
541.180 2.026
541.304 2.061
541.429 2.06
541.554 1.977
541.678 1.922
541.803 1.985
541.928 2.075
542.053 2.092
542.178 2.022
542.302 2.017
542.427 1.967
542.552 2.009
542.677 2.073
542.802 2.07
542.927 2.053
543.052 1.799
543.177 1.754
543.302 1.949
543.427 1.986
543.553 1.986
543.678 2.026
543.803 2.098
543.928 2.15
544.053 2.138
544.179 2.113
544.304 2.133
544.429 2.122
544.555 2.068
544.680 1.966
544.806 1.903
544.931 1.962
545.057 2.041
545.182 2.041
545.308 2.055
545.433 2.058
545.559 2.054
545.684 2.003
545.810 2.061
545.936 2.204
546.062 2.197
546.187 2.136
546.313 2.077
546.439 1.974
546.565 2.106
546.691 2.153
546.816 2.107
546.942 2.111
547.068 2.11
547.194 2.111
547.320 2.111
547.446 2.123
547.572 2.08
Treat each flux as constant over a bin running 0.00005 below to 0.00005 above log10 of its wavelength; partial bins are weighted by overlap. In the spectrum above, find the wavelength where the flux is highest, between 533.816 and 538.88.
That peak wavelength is 535.231 nm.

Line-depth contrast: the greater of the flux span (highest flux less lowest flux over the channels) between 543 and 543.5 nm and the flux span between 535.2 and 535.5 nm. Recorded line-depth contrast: 0.23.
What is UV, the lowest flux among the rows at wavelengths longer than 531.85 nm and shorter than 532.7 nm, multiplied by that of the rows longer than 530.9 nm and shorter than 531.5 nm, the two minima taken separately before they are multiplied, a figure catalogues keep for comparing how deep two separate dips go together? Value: 3.86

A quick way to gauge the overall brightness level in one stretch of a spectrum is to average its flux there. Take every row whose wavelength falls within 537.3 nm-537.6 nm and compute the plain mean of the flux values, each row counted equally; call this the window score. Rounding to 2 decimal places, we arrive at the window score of 2.02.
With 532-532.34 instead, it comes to 2.13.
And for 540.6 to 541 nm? 2.01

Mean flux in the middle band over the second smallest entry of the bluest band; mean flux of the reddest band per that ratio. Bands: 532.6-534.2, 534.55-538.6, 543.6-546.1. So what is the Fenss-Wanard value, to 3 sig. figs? 1.72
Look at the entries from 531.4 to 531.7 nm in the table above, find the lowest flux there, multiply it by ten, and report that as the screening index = 21.0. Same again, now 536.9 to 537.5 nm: 19.2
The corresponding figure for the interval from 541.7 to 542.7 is 19.7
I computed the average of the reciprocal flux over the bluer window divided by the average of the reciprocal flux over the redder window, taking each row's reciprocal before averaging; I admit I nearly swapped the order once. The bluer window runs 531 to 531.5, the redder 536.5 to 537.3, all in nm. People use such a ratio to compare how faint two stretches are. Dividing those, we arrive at 0.97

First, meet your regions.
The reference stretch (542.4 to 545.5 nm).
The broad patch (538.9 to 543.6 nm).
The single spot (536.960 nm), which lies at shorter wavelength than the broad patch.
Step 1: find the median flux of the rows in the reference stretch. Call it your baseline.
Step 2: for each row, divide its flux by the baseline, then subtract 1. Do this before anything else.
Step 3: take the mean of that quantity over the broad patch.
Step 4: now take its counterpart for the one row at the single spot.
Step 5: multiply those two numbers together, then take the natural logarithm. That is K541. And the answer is -7.9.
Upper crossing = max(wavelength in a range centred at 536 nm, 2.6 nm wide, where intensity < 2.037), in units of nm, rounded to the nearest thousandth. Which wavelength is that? 537.207 nm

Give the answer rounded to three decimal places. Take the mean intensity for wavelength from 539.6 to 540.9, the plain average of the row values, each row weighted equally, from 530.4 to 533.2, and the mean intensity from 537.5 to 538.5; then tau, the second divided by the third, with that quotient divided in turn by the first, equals 0.496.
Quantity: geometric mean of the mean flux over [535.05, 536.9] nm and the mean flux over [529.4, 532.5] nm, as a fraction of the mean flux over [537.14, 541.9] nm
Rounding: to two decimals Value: 1.03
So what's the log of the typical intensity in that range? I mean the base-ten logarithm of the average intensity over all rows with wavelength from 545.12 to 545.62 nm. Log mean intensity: 0.312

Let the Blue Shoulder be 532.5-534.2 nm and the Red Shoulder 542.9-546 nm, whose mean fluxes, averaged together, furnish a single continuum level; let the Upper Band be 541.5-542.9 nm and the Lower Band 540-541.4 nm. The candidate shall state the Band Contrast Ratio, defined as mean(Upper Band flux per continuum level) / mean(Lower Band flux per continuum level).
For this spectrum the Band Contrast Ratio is 0.99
